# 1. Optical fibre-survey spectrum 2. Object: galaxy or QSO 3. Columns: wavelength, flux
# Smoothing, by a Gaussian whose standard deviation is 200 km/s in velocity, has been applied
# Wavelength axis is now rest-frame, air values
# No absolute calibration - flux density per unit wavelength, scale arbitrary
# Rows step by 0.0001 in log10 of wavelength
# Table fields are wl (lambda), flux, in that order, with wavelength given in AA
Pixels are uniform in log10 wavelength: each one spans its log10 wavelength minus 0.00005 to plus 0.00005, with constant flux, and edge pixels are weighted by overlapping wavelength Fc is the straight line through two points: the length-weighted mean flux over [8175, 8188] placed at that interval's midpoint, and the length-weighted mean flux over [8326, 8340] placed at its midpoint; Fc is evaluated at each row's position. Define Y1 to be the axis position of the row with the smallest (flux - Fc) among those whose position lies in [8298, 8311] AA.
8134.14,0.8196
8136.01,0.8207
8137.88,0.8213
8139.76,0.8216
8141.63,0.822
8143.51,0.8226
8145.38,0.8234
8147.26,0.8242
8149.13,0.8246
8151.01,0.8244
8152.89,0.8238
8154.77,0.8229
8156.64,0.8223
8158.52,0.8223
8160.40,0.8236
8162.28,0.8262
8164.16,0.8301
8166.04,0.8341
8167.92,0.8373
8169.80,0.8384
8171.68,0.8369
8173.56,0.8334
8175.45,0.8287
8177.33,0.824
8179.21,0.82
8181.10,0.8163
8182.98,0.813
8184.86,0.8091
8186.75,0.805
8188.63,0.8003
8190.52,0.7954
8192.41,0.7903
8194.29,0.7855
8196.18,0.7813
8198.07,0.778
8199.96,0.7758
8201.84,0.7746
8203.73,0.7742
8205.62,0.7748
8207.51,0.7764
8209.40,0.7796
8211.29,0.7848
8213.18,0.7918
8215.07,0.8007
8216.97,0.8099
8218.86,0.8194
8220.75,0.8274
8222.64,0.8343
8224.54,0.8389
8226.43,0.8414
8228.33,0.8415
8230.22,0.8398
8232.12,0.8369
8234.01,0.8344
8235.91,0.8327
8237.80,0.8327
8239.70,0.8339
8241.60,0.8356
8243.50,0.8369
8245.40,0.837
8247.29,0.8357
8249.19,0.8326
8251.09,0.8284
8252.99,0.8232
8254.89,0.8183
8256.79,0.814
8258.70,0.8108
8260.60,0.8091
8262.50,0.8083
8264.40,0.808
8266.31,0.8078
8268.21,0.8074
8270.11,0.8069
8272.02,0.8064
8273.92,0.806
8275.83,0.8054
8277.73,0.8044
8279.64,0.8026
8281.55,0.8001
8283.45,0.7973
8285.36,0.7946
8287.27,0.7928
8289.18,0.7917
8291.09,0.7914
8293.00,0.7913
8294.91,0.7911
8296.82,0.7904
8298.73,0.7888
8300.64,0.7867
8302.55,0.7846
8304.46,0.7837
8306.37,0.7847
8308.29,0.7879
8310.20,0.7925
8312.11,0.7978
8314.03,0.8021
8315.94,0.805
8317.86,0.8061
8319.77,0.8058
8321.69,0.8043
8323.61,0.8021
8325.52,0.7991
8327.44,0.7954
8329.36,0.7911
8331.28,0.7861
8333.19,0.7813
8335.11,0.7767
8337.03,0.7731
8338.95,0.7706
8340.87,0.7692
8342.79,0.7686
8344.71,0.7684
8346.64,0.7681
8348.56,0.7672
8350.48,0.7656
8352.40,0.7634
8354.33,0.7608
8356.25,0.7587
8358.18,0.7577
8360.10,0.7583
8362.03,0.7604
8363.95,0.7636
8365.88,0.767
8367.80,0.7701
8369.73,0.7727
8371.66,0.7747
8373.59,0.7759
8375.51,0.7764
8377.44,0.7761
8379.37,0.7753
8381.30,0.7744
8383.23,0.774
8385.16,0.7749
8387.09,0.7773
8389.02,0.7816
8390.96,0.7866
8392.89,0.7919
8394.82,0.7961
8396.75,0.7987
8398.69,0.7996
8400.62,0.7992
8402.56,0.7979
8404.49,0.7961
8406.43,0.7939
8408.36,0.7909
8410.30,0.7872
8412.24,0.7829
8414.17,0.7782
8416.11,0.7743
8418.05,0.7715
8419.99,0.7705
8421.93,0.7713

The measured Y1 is 8304.46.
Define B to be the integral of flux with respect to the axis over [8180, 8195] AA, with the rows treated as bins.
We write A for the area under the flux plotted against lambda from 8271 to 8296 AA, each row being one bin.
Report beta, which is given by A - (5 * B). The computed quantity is -40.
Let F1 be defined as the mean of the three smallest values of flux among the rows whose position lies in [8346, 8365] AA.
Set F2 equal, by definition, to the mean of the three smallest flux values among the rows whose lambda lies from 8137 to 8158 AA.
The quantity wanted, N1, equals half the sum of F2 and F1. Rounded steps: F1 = 0.758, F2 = 0.82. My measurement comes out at 0.790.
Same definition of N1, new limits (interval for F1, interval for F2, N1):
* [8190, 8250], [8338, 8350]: 0.771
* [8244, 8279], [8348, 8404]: 0.782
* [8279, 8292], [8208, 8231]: 0.789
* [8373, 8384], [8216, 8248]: 0.797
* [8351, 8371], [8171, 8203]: 0.767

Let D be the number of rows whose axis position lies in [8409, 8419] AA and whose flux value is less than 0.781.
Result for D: 3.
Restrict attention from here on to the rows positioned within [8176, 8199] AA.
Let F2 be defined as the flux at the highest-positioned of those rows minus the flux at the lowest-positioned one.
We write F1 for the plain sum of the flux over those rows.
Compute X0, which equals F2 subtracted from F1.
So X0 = 9.66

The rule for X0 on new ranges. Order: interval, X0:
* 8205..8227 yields 9.61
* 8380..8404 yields 9.43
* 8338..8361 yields 9.19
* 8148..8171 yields 9.92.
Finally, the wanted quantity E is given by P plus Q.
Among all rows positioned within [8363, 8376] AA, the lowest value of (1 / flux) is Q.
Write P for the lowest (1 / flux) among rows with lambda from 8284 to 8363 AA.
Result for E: 2.53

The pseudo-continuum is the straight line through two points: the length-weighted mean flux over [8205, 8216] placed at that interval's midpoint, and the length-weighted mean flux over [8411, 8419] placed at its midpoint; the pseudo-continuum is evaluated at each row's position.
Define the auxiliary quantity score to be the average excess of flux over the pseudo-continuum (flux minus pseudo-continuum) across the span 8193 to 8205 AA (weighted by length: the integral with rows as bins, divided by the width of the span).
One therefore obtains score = -0.007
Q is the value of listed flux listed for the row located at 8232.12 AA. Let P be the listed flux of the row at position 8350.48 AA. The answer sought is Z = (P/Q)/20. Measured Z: 0.0457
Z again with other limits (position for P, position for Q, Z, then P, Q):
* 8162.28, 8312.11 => 0.0518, 0.8262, 0.7978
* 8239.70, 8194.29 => 0.0531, 0.8339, 0.7855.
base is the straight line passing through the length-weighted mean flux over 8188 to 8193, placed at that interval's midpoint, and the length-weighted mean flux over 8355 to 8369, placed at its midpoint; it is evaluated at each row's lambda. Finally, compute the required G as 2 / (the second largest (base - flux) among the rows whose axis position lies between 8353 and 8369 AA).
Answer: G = 404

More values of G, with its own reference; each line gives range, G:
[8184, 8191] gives -341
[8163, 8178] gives -64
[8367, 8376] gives -173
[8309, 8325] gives -77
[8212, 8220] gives -180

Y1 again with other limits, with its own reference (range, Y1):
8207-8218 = 8207.51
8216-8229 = 8216.97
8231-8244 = 8235.91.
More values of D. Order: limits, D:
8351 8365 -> 7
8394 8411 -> 0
